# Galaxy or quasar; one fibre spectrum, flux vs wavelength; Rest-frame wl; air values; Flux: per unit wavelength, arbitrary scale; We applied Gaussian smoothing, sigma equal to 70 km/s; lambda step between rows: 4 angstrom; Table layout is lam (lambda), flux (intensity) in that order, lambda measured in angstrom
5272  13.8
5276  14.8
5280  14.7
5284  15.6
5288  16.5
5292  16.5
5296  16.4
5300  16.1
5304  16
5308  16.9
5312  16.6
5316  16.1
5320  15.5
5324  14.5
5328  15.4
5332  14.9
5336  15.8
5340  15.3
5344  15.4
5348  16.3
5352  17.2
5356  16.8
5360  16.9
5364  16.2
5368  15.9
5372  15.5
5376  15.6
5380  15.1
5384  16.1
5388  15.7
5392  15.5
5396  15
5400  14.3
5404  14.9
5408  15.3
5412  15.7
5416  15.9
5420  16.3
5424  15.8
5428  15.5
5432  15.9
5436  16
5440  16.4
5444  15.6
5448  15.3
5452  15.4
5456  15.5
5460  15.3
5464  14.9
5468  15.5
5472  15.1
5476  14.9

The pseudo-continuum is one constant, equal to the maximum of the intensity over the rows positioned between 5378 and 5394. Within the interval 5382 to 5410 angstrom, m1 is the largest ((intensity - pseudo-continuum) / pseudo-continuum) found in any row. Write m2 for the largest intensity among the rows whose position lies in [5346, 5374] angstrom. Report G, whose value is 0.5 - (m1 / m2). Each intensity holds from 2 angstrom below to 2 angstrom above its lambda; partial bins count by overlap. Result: 0.500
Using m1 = 0.00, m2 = 17.2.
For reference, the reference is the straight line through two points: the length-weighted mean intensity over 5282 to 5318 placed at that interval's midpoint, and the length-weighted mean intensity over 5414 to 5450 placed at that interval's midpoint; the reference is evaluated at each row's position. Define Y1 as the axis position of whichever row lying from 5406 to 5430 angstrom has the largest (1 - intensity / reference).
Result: 5408 angstrom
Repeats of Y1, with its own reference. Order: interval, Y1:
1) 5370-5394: 5380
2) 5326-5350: 5332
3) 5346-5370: 5368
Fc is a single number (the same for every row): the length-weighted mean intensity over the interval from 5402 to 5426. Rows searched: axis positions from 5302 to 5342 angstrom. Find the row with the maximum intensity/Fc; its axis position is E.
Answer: 5308 angstrom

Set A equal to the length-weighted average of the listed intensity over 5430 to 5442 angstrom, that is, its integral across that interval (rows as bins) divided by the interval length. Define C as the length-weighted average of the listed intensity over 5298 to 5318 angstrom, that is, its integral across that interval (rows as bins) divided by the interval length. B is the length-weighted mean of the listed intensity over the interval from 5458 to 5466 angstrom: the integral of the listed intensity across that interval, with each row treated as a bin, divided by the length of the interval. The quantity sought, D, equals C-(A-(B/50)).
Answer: 0.5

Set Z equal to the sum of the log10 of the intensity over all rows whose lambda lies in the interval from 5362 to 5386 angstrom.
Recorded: 7.18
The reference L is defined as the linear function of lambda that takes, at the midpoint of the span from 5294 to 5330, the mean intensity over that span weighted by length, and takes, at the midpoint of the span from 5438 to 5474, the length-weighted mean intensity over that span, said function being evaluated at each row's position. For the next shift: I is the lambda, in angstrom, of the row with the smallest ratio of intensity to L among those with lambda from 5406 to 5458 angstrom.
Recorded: 5408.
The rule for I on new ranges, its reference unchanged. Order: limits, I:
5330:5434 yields 5400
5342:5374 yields 5344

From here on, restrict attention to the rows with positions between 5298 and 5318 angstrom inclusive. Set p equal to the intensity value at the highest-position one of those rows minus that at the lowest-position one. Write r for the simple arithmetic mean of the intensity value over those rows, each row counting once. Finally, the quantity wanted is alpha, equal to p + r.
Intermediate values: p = 0.0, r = 16.3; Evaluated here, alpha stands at 16.3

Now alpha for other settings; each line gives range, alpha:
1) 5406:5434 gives 16.4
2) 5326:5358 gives 17.3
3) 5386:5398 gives 14.7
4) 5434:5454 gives 15.1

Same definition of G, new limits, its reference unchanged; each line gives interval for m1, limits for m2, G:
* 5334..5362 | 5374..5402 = 0.496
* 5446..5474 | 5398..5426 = 0.502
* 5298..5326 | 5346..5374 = 0.497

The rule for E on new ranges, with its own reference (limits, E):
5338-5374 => 5352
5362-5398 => 5364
